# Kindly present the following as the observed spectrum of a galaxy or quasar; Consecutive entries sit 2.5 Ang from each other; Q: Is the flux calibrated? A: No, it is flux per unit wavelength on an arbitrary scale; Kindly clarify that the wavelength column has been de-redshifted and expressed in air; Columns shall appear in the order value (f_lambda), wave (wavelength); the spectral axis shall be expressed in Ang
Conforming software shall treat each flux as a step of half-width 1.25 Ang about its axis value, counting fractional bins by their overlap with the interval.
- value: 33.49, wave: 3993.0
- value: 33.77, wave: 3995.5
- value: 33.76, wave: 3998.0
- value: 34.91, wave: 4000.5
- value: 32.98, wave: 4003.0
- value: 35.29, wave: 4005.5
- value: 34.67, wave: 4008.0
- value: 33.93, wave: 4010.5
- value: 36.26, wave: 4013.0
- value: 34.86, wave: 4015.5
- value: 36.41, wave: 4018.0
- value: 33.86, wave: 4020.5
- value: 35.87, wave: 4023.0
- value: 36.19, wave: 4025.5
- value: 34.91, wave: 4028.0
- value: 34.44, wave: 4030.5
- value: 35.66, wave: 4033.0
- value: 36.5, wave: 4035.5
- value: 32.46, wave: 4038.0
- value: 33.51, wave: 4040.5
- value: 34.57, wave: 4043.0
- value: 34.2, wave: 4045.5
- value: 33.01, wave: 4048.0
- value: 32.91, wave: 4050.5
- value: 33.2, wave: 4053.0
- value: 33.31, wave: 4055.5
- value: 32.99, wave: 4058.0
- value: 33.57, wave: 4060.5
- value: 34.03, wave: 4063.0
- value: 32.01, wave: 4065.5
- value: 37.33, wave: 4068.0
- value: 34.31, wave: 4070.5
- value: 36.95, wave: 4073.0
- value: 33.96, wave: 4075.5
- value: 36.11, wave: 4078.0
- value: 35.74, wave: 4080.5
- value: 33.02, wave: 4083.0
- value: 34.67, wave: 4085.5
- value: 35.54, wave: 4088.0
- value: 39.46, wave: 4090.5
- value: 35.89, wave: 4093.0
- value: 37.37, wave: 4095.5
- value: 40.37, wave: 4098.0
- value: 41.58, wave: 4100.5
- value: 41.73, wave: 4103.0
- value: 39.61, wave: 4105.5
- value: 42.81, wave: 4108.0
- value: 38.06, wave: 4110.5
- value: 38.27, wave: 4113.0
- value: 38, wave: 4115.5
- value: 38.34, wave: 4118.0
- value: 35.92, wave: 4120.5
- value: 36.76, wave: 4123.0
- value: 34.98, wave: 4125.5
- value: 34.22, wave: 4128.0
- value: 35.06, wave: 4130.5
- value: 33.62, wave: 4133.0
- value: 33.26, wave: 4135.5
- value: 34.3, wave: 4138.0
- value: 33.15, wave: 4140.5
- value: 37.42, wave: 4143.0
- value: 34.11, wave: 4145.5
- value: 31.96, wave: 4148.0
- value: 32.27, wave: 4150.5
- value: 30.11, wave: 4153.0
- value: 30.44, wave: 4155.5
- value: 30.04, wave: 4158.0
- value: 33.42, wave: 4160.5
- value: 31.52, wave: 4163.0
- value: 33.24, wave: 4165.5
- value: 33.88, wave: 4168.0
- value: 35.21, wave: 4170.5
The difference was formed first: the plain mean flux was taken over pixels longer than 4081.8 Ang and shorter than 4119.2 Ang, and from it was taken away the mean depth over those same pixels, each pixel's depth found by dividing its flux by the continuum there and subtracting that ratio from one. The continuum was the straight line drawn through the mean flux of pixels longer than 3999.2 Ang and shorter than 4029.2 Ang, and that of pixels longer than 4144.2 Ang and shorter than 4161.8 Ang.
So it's 38.5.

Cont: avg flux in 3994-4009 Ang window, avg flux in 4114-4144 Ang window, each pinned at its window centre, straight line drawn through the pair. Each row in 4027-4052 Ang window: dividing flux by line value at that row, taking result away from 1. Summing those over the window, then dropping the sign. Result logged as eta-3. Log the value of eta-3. 0.10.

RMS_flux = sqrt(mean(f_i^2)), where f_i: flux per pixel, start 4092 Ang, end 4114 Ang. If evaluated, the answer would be 39.6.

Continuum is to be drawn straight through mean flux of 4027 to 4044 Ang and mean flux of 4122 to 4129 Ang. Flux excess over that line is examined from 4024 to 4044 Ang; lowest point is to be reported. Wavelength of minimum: 4038.0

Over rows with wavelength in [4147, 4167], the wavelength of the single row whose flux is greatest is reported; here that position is 4160.5 Ang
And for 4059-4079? 4068.0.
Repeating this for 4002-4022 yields 4018.0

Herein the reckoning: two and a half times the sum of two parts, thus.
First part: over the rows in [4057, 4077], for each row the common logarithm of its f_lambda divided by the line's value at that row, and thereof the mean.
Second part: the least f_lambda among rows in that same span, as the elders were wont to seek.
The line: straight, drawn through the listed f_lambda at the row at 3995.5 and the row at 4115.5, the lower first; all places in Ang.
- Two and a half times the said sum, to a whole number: 80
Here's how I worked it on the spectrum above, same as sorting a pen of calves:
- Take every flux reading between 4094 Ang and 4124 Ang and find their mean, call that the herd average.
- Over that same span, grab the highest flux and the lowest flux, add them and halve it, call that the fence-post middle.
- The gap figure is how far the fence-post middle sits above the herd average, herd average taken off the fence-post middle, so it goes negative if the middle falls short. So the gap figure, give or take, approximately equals 0.30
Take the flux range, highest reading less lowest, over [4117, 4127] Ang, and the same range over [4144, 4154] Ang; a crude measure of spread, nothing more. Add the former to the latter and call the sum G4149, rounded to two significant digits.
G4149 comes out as 7.4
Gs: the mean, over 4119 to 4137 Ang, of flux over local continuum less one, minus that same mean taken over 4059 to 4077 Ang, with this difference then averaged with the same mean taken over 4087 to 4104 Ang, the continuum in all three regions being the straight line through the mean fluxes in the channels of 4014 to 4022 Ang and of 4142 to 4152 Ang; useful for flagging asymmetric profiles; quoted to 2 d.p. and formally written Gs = 0.08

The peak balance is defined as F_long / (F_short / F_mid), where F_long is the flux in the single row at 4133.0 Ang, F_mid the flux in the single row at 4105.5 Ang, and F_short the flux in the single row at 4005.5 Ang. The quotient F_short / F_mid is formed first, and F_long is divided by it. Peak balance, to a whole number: 38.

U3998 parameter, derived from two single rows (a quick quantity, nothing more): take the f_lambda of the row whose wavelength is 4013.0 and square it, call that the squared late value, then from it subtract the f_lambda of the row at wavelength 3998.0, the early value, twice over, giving 1247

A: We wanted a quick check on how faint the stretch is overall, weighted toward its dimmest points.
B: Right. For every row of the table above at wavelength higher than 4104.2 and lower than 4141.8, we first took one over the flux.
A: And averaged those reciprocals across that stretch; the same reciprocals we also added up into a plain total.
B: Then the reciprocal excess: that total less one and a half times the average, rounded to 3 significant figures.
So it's 0.373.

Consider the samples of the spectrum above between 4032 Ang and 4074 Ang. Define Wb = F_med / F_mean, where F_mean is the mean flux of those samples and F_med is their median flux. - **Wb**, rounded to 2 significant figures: 0.98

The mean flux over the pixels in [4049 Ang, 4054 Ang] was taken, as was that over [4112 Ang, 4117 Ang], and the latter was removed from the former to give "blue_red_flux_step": -5.1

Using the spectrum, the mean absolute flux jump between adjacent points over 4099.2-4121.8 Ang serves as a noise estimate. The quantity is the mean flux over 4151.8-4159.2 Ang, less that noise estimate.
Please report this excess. 29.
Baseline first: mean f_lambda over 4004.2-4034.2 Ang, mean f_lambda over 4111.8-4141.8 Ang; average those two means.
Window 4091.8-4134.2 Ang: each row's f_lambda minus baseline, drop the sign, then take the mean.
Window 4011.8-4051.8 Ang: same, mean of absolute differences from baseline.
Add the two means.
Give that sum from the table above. 4.1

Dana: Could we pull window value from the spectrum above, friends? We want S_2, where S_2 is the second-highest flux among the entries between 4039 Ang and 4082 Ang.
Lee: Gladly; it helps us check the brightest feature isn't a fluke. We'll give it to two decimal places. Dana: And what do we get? 36.95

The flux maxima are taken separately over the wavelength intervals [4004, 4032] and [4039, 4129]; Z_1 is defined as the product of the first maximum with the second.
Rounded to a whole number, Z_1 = 1559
